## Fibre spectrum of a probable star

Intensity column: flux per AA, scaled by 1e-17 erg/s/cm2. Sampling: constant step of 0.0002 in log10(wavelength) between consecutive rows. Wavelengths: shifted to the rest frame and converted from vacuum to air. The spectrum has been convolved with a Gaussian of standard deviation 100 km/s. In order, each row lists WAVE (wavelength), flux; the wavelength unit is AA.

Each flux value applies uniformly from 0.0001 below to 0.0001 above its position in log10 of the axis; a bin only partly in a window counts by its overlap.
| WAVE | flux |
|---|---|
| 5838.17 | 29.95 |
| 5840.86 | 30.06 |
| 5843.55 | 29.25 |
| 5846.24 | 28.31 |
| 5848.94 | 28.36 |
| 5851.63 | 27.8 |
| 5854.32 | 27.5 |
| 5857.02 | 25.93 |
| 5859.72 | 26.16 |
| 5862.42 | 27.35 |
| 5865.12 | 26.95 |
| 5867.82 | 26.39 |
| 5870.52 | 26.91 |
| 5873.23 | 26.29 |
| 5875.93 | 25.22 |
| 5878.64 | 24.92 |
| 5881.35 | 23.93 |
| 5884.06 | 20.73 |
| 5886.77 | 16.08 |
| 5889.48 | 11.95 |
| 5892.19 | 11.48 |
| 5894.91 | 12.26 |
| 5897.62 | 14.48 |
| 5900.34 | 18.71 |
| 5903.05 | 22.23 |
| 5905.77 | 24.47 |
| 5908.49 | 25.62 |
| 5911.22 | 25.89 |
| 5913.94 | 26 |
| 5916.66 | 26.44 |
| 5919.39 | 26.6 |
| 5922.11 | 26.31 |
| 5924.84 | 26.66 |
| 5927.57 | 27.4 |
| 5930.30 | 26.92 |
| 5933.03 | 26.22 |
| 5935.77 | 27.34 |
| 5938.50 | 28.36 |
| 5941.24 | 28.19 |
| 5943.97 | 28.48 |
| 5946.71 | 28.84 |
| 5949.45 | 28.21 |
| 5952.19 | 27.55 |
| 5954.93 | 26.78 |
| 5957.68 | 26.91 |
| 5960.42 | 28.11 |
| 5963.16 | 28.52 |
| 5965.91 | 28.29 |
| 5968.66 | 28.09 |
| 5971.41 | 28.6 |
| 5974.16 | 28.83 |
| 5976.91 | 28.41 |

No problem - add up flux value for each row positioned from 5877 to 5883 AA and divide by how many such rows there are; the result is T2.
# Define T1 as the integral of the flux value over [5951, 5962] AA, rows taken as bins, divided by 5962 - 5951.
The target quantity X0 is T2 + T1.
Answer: 52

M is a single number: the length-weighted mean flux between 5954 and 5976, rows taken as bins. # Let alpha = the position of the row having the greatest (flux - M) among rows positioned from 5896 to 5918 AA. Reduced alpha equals 5916.66 AA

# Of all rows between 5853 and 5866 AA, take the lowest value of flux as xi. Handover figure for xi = 25.93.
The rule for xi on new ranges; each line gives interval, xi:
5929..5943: 26.22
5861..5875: 26.29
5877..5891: 11.95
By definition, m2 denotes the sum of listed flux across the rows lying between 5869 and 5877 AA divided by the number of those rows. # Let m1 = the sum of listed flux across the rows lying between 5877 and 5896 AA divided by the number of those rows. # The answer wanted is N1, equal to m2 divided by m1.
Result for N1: 1.51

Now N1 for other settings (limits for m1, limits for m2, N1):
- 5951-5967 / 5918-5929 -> 0.97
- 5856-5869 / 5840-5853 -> 1.08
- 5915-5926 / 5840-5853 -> 1.09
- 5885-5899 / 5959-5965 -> 2.14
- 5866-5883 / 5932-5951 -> 1.09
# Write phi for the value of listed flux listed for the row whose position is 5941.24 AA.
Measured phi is 28.19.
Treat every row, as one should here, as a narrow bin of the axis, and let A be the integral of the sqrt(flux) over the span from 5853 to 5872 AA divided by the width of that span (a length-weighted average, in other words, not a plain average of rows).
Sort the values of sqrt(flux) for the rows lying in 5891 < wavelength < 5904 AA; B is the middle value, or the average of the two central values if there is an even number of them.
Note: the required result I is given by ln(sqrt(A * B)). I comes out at 1.49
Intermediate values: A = 5.17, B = 3.81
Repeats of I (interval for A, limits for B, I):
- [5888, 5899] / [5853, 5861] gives 1.45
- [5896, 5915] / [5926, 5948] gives 1.60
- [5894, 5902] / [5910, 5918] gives 1.50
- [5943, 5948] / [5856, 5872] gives 1.66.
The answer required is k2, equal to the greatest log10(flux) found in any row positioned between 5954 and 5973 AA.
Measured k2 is 1.46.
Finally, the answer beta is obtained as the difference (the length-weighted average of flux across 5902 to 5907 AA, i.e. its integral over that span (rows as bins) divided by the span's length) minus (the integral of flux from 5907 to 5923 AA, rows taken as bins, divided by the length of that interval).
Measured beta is -2.7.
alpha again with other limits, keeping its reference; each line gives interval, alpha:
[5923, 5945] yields 5943.97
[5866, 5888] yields 5870.52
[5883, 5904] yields 5903.05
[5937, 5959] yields 5946.71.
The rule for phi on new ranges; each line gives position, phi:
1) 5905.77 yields 24.47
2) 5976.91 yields 28.41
